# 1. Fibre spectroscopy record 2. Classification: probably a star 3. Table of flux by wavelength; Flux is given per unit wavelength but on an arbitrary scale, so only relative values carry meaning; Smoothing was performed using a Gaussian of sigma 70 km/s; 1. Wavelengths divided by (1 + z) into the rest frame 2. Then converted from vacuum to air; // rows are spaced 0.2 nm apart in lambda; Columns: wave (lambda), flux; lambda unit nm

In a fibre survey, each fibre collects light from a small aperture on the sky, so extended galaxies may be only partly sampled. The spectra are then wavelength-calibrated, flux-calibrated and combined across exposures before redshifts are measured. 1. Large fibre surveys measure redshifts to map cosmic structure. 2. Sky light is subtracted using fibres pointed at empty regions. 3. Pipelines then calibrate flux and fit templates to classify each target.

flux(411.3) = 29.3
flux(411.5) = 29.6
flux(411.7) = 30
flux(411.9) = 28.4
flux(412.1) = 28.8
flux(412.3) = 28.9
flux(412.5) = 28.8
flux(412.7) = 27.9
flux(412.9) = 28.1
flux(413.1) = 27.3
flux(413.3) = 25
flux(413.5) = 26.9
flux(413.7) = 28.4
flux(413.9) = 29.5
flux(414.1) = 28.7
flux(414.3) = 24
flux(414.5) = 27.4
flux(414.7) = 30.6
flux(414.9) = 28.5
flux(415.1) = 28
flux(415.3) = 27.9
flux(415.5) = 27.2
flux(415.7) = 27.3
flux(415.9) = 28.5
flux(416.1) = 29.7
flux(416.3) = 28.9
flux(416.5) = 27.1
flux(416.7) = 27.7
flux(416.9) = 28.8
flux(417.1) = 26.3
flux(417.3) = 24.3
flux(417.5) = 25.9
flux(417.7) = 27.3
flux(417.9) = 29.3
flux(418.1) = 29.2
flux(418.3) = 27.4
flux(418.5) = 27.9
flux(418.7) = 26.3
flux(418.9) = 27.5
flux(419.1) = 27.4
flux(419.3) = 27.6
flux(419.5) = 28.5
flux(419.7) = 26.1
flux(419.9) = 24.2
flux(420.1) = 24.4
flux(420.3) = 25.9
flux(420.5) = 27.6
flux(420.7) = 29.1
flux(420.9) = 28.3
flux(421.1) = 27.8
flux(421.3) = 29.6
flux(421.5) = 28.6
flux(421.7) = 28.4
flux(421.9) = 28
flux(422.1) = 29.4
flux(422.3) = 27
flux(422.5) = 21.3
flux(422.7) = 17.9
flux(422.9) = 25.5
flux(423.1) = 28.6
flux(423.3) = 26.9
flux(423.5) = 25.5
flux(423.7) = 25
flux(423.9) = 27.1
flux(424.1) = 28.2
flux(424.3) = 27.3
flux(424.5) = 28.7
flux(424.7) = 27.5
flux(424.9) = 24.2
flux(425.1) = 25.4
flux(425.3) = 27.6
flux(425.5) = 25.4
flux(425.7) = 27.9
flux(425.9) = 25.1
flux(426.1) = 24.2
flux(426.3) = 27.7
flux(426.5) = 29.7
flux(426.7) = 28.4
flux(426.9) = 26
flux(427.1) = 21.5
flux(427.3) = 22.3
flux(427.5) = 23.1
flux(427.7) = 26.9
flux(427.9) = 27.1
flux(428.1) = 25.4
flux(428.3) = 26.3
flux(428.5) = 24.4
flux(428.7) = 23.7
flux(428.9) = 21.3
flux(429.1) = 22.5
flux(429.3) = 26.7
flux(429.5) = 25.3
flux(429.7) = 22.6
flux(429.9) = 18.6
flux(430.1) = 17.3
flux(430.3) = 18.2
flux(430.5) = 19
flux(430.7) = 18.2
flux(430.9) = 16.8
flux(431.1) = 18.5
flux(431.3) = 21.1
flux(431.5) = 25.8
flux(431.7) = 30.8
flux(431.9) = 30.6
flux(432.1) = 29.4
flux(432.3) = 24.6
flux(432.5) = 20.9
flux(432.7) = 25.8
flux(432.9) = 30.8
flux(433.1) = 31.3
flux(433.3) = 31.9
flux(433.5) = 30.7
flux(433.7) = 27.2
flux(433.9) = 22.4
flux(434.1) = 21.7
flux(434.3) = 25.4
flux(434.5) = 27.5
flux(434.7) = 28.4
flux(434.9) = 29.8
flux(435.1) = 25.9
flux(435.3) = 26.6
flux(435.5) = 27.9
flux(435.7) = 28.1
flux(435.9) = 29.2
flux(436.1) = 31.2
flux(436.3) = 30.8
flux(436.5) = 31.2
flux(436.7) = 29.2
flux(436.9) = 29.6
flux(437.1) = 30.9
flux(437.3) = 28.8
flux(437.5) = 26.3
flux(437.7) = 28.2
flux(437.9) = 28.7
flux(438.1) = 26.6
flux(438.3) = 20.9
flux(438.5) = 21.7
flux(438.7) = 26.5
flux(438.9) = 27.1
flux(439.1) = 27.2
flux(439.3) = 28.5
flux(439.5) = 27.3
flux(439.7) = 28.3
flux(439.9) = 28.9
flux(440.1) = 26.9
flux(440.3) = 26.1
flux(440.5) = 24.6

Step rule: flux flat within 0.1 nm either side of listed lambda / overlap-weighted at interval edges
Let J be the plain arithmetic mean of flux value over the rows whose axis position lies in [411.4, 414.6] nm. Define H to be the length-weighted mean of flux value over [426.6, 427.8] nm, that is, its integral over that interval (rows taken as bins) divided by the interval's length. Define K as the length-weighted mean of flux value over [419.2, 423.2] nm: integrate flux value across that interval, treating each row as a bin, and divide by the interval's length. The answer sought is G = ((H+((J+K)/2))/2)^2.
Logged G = 677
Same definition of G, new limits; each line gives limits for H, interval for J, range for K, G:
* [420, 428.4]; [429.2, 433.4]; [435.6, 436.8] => 712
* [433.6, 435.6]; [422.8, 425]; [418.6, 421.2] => 706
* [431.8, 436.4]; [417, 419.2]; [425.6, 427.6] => 732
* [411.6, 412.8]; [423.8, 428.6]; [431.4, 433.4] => 783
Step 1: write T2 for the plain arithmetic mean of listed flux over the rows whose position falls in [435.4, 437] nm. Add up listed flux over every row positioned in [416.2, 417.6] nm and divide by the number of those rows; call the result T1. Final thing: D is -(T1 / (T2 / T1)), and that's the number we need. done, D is -24.6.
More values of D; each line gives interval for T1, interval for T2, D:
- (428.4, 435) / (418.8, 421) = -22.3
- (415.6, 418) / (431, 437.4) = -27.6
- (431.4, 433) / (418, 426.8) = -27.8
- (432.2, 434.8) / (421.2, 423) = -27.5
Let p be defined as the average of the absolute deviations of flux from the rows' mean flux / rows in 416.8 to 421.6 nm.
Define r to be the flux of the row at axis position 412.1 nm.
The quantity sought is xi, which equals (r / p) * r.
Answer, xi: 662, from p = 1.3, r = 28.8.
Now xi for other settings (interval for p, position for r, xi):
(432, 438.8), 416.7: 303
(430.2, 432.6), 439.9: 185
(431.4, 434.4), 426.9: 207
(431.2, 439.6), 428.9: 186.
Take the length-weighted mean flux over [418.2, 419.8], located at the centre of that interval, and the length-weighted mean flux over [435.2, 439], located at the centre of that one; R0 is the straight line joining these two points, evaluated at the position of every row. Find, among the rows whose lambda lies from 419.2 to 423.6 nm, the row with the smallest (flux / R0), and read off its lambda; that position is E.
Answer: 422.7 nm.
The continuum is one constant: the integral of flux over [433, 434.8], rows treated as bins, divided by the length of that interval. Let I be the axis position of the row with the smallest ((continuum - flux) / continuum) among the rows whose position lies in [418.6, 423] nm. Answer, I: 421.3 nm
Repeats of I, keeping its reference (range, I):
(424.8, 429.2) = 426.5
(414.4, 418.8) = 414.7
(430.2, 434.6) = 433.3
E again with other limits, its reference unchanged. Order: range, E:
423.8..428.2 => 427.1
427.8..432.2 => 430.9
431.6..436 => 432.5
